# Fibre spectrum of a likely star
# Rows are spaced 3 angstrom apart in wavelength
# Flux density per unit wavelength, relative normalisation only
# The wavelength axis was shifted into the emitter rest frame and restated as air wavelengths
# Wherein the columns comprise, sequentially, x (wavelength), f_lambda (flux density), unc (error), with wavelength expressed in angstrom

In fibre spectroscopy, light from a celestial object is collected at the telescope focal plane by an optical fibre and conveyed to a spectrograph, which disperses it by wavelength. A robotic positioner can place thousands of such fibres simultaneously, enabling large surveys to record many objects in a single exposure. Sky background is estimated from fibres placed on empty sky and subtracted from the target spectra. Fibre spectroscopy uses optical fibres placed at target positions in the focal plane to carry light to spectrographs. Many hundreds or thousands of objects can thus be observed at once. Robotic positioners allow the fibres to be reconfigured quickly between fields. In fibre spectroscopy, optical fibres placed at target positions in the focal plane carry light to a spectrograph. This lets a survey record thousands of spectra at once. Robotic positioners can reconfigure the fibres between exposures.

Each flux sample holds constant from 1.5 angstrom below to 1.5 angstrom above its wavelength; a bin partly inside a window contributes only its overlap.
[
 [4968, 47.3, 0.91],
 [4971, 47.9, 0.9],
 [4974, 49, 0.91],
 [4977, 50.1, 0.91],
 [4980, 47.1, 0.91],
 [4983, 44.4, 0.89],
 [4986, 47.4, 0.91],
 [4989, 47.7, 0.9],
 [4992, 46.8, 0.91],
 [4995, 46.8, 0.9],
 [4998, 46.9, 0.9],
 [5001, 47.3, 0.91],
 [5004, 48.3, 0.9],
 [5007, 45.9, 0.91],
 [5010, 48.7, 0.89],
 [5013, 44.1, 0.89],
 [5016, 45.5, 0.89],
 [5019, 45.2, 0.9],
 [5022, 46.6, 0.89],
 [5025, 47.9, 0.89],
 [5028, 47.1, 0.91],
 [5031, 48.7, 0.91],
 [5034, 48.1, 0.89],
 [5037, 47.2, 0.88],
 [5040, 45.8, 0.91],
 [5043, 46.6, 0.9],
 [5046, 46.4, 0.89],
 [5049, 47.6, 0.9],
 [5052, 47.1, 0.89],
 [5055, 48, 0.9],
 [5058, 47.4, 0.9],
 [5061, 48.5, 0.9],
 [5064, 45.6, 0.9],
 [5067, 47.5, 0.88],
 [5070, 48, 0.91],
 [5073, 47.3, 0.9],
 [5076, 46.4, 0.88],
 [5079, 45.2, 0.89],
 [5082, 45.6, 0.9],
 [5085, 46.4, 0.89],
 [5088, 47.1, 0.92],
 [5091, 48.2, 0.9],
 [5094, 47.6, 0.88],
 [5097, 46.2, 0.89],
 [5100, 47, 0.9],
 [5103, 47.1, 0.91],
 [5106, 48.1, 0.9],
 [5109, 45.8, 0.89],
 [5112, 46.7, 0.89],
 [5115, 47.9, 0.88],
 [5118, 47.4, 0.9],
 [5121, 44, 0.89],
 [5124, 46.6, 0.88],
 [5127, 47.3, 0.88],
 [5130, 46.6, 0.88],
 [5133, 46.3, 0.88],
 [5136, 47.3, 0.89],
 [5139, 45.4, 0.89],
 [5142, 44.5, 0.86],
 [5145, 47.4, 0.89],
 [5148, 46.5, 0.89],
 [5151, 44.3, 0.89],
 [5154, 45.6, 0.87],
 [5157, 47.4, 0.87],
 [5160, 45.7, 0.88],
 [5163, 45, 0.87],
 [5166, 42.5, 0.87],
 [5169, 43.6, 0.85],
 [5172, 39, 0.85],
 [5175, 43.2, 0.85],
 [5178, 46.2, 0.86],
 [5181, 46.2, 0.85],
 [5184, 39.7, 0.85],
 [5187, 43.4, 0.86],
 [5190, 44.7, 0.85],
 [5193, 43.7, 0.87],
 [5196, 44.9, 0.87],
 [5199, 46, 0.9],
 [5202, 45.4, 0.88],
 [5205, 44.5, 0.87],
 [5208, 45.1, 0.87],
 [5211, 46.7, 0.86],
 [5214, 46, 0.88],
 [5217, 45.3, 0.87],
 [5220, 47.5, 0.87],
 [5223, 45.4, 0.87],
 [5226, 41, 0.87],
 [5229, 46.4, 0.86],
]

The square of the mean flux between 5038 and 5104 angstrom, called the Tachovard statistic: 2203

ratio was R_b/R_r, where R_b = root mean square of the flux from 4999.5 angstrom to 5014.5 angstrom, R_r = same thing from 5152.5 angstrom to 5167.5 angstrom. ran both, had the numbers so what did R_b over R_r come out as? 1.04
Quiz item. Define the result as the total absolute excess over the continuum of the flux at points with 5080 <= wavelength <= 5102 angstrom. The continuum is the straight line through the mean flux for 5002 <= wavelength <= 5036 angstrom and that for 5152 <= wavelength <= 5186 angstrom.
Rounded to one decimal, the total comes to 9.6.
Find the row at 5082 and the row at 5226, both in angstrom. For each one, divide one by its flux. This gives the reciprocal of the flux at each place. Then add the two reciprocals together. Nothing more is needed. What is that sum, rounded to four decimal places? 0.0463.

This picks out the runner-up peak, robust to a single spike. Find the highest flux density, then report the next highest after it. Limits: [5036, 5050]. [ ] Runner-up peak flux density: 47.2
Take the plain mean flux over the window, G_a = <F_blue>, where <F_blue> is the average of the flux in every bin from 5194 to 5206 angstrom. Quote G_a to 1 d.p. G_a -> 45.2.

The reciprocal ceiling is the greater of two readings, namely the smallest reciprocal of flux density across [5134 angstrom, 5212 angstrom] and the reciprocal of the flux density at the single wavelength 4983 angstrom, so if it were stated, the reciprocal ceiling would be 0.0225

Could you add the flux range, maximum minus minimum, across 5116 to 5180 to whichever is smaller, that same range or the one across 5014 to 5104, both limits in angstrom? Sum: 11.9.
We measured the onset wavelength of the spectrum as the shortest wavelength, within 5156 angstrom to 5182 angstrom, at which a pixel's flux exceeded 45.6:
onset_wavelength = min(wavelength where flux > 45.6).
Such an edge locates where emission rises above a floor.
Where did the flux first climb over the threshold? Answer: 5157 angstrom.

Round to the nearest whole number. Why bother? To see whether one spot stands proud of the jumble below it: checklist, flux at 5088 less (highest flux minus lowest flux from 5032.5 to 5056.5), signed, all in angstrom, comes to 45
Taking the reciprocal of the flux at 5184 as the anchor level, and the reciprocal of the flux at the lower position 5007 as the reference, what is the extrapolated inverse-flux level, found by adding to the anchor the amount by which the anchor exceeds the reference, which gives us 0.0286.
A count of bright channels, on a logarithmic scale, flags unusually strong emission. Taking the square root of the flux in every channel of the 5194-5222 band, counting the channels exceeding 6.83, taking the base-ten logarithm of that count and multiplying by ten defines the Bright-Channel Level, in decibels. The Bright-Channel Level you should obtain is 3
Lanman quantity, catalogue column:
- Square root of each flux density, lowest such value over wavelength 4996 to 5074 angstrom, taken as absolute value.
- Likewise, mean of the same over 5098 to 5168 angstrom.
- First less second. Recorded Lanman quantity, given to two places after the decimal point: -0.15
